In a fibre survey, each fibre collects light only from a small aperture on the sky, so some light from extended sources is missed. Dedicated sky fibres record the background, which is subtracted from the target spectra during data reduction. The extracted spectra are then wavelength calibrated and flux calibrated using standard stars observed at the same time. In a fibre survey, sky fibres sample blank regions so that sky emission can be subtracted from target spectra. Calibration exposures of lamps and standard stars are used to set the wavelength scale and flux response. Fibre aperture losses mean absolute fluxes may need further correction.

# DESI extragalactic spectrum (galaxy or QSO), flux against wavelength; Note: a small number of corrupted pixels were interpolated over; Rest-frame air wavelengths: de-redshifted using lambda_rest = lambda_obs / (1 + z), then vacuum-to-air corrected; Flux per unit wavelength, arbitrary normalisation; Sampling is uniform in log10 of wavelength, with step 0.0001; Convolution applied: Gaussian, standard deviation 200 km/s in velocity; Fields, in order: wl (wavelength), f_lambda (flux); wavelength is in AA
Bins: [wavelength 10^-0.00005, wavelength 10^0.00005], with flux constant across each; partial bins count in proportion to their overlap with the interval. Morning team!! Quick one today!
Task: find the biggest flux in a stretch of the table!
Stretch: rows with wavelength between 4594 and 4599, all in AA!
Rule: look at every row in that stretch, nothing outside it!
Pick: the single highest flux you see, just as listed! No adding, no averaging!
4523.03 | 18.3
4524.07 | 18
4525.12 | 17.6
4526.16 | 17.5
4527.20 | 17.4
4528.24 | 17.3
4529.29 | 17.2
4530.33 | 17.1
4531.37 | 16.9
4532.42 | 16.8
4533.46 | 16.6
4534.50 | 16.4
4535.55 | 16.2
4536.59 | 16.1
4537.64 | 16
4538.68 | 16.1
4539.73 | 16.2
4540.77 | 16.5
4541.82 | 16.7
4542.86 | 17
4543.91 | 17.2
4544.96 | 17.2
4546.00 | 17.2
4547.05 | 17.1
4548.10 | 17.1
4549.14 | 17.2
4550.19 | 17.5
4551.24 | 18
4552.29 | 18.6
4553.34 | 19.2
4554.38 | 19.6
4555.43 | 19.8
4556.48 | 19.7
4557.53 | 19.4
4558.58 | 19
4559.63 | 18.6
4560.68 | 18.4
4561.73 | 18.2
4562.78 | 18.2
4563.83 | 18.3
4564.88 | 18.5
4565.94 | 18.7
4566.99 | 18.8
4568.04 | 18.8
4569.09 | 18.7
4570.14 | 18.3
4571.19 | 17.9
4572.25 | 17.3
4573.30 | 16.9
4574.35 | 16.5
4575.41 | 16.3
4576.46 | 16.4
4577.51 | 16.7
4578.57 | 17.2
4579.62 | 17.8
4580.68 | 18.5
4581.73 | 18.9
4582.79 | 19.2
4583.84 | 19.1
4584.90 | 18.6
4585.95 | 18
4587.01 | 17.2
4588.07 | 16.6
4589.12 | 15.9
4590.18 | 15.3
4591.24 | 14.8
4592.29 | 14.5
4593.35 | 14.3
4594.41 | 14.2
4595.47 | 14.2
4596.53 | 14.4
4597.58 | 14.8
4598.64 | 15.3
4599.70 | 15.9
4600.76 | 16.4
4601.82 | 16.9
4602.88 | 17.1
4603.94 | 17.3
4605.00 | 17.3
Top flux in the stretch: 15.3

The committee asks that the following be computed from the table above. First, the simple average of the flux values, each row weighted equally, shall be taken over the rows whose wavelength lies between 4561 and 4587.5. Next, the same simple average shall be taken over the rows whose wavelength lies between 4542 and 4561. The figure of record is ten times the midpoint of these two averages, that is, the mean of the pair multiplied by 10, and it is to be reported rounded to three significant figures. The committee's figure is 181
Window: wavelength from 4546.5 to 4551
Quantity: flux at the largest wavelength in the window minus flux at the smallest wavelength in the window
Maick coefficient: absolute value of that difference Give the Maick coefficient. 0.40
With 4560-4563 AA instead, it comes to 0.20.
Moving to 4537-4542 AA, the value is 0.70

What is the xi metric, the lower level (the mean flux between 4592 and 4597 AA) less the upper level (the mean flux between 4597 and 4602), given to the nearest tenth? -1.5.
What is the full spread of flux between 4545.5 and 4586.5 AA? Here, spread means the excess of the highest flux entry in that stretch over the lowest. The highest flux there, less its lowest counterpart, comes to 3.5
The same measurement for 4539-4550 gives 1.0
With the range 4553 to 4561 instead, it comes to 1.4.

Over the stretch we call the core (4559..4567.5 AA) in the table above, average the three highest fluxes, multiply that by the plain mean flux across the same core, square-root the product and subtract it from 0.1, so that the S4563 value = -18.5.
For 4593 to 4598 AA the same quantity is -14.3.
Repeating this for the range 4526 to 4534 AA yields -17.1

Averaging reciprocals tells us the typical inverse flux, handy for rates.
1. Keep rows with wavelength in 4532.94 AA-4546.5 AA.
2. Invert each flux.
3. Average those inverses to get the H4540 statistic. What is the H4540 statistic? 0.060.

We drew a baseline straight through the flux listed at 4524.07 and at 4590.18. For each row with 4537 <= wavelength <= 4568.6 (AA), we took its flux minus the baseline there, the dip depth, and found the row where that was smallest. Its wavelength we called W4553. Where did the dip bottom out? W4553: 4537.64 AA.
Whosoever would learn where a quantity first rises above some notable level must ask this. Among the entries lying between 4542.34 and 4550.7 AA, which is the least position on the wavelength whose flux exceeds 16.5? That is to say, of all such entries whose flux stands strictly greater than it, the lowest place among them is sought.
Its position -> 4542.86 AA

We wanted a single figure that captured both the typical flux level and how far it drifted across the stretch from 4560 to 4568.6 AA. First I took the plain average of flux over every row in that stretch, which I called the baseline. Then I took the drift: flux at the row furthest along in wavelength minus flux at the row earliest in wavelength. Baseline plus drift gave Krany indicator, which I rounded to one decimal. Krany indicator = 18.9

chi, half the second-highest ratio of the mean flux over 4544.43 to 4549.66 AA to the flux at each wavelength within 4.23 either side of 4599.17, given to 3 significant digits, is 0.596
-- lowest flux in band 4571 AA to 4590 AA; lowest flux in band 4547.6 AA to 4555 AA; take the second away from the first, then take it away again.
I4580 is -18.3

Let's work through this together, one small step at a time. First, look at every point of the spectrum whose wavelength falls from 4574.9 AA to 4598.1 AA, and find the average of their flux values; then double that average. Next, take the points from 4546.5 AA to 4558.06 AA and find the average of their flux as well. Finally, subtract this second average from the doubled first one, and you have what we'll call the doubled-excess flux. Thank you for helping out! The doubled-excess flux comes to 14.5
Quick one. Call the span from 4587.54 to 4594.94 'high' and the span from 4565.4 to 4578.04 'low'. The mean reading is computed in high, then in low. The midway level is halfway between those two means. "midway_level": 16.3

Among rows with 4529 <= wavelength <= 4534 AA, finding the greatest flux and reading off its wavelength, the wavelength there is 4529.29 AA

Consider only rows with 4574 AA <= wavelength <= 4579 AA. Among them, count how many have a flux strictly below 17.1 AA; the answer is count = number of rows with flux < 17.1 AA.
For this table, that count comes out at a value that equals 4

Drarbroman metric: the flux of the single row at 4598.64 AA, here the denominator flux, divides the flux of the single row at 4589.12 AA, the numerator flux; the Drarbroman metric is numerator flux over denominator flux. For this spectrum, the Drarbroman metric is 1.04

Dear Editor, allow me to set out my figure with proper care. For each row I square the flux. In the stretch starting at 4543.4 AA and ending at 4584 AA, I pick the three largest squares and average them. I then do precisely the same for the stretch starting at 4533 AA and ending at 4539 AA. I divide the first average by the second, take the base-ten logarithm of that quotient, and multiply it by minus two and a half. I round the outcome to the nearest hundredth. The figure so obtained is -0.40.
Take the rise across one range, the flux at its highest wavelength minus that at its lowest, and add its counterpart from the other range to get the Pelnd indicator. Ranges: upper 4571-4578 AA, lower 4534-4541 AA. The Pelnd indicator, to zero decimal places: -1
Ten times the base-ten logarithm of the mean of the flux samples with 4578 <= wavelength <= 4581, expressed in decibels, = 12.5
